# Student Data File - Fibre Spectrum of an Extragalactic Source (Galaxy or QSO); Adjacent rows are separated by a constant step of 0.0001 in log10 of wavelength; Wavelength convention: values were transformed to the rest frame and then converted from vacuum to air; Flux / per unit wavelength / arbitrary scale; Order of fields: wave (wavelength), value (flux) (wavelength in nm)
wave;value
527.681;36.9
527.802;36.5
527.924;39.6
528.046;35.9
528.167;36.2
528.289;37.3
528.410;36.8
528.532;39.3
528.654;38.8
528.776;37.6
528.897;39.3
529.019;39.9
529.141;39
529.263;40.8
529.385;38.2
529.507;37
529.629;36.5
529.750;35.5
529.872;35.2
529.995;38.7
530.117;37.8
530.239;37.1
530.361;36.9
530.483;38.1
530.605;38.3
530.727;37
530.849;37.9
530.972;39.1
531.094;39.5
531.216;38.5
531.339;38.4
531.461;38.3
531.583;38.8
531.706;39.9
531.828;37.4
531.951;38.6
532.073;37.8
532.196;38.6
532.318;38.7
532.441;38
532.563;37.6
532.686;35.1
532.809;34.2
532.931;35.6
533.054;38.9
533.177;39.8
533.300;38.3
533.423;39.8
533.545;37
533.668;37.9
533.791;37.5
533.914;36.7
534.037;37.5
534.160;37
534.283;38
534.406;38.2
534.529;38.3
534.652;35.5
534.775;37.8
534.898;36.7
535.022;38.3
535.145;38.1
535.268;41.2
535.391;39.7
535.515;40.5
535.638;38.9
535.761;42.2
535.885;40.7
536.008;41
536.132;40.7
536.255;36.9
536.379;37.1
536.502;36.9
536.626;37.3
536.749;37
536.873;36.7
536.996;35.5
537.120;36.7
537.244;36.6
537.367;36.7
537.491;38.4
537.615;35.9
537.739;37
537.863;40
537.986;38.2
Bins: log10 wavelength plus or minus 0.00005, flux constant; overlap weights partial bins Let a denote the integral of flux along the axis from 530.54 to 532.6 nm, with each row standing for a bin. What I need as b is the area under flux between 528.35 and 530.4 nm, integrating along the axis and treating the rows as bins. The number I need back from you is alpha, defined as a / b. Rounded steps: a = 79.1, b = 77.7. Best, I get 1.018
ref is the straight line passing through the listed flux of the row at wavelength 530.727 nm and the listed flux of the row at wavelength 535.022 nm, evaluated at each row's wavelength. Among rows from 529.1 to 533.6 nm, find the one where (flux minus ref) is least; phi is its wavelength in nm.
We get 532.809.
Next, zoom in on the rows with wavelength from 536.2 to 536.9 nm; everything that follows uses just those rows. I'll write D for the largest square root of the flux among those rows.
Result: 6.11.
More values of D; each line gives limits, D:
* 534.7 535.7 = 6.42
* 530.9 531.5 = 6.28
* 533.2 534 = 6.31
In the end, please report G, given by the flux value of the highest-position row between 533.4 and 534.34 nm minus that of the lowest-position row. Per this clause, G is -1.8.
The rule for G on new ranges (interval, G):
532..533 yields -2.2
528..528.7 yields 2.9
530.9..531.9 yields -1.7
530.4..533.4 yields 0.2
